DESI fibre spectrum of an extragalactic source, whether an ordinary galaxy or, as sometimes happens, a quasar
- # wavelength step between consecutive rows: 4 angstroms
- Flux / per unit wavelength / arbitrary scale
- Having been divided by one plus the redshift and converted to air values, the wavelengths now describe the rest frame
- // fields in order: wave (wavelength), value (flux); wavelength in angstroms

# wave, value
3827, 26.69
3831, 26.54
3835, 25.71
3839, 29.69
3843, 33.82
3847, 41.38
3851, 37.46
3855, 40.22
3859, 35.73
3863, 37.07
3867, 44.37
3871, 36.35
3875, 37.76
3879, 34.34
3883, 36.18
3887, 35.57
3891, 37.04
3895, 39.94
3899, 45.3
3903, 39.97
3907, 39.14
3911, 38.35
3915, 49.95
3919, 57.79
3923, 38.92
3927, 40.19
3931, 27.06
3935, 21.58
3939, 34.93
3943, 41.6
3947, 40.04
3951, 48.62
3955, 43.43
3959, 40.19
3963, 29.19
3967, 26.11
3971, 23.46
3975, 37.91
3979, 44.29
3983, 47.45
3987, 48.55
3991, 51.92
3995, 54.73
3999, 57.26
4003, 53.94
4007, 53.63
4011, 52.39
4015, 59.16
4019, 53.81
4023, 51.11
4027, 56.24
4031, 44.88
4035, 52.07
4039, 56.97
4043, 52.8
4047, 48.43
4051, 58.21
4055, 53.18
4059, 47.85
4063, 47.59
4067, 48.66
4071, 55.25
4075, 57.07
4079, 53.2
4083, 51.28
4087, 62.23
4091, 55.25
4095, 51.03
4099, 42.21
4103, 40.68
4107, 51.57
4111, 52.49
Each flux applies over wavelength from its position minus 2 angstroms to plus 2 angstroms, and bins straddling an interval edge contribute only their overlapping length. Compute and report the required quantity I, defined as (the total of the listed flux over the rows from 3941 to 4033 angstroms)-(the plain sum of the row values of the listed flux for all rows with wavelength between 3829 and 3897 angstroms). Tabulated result 451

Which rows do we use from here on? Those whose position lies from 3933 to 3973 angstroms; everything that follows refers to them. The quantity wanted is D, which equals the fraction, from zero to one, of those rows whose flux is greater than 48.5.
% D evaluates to 0.1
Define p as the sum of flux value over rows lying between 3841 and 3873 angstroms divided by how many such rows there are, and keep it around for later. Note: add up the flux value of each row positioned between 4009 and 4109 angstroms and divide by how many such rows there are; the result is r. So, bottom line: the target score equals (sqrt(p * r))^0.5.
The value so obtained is 6.68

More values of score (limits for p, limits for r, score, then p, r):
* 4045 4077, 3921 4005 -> 6.78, 52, 41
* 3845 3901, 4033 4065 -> 6.69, 38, 52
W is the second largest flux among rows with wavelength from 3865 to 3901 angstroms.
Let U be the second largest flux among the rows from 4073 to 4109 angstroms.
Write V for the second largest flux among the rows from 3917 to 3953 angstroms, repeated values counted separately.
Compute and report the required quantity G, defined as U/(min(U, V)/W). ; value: 52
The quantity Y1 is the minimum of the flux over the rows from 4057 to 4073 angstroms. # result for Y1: 47.59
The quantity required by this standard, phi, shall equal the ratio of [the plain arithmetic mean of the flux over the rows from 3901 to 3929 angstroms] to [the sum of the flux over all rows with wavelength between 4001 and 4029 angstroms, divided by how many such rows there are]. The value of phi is 0.8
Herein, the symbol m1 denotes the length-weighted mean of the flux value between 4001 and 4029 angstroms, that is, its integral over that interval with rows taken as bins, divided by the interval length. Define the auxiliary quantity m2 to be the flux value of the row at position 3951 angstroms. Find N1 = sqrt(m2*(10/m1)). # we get 2.99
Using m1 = 54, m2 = 48.62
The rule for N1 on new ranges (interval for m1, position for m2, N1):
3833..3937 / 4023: 3.68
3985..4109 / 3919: 3.32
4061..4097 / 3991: 3.12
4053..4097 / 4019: 3.19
